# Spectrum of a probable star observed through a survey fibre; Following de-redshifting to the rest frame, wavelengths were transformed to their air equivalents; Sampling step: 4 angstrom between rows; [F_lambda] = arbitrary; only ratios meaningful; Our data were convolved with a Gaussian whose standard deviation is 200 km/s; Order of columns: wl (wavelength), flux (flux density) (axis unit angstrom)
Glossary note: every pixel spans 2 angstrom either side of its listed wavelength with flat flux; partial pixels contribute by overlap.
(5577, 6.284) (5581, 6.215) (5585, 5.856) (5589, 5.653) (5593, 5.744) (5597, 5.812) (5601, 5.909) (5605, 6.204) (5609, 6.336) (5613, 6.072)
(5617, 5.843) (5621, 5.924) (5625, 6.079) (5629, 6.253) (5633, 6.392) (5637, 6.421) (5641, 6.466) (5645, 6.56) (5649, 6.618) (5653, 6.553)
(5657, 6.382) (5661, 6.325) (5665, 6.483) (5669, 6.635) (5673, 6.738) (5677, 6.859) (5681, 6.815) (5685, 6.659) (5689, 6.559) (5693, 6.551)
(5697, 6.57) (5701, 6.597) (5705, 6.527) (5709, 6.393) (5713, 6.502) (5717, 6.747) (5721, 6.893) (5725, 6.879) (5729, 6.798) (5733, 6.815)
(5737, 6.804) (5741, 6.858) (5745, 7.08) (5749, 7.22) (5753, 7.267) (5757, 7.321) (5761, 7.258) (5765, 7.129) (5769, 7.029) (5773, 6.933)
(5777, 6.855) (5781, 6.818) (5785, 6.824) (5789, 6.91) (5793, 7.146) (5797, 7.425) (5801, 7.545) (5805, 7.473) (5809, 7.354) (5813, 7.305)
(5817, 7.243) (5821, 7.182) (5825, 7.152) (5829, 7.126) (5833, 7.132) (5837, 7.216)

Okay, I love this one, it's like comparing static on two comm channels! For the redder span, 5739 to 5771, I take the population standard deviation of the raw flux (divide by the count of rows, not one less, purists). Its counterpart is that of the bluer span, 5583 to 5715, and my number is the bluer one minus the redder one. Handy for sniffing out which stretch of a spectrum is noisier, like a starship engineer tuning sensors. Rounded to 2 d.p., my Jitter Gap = 0.18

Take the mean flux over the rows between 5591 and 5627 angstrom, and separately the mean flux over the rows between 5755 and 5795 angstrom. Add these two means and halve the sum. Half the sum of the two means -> 6.5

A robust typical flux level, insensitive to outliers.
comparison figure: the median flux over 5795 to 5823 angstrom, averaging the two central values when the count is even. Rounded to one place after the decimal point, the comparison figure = 7.4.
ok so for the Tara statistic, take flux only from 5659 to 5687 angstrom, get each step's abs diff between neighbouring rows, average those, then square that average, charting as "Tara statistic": 0.015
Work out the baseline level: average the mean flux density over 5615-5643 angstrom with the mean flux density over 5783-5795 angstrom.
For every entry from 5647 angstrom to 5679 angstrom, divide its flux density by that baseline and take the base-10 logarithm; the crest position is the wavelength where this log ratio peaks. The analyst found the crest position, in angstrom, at 5677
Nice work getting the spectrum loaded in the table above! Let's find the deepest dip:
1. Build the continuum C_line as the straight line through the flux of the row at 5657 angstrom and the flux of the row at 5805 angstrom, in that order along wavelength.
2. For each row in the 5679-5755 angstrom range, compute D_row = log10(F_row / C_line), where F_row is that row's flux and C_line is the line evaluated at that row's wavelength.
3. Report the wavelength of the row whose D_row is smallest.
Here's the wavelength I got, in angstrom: 5709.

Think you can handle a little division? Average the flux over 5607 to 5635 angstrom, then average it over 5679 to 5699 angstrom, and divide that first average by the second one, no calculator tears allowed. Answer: 0.92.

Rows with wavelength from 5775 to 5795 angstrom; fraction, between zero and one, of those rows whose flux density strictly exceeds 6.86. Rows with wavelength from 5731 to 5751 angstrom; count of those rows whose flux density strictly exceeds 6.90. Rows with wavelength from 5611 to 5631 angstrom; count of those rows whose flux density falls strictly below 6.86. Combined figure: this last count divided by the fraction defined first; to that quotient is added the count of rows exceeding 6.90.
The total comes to 14.5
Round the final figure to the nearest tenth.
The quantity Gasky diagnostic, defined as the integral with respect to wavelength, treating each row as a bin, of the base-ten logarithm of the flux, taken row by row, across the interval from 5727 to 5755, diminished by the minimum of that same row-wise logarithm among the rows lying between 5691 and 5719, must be 22.8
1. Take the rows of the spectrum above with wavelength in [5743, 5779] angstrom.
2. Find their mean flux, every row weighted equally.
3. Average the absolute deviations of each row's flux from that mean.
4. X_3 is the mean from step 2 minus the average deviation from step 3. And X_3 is 7.0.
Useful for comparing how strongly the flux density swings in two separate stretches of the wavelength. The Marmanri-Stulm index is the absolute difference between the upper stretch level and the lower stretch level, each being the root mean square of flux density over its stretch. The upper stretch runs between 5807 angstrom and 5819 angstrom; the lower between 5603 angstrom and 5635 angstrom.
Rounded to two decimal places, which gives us 1.16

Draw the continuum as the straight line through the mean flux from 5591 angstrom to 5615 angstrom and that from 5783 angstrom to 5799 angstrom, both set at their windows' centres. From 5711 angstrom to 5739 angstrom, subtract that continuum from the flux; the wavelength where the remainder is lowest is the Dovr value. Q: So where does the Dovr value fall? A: 5713 angstrom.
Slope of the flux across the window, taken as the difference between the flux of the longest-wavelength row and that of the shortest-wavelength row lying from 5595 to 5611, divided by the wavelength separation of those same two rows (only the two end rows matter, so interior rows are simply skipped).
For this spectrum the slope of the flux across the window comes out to 0.044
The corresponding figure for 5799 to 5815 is -0.020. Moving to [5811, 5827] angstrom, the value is -0.013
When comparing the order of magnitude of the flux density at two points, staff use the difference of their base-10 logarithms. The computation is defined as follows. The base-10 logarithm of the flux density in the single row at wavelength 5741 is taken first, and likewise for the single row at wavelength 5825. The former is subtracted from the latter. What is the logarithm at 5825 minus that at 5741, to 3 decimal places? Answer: 0.018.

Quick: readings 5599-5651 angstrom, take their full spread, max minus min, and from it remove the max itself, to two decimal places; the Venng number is -5.84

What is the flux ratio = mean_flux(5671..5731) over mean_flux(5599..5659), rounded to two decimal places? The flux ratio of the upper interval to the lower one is 1.06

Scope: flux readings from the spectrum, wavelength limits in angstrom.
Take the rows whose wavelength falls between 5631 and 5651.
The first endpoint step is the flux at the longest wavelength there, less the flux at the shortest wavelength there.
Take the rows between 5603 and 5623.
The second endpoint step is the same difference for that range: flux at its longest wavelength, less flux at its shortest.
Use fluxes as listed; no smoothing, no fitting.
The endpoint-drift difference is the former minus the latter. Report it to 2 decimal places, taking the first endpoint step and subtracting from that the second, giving 0.51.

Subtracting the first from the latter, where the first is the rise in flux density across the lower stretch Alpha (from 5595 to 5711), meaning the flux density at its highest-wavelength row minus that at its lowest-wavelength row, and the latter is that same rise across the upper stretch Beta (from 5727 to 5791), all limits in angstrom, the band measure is -0.5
